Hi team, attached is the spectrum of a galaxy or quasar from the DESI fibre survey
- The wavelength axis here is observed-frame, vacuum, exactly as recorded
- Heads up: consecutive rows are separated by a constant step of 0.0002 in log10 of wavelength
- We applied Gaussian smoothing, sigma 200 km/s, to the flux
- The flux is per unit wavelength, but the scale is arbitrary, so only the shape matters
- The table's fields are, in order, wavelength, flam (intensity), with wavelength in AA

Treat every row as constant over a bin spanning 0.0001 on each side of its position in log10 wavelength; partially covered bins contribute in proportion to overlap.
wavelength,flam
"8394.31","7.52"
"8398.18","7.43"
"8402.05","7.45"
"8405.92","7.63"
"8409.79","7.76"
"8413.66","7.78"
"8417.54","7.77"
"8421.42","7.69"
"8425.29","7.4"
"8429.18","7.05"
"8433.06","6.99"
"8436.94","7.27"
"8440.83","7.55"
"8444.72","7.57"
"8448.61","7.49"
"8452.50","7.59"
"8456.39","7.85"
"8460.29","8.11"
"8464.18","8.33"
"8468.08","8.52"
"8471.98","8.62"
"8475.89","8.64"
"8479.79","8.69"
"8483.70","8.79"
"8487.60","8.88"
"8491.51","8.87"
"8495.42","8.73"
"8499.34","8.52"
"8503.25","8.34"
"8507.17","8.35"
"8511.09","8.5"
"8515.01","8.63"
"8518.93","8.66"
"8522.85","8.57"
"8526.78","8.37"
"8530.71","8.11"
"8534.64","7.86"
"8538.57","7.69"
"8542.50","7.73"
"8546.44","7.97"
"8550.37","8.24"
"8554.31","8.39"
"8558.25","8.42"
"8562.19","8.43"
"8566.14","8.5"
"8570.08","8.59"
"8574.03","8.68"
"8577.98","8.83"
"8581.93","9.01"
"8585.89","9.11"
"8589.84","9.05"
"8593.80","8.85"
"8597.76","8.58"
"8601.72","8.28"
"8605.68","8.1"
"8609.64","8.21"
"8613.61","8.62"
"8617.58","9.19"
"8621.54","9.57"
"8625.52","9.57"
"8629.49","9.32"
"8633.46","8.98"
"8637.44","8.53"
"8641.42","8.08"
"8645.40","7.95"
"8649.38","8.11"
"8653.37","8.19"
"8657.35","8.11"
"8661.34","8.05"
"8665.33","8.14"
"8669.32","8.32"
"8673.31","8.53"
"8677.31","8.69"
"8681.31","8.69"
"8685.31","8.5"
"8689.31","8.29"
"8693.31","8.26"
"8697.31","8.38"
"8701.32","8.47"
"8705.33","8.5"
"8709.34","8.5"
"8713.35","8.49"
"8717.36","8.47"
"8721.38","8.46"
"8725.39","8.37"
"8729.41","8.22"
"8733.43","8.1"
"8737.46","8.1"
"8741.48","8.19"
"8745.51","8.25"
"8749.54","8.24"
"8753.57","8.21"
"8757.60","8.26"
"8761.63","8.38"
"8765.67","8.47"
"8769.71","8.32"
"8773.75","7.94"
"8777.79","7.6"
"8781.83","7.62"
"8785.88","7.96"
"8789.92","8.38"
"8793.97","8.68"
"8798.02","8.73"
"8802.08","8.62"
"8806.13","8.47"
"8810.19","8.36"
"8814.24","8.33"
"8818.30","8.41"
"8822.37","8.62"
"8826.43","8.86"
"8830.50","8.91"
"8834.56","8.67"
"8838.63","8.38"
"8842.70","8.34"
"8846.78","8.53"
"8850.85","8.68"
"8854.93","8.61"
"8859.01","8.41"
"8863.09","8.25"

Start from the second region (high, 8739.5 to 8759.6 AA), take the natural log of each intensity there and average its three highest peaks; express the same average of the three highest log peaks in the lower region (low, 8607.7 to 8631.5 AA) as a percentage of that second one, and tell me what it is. 107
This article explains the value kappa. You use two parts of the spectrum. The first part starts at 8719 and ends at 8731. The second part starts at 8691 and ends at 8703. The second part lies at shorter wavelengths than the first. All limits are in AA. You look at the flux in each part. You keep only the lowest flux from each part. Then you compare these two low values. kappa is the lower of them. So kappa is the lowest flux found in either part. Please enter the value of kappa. 8.22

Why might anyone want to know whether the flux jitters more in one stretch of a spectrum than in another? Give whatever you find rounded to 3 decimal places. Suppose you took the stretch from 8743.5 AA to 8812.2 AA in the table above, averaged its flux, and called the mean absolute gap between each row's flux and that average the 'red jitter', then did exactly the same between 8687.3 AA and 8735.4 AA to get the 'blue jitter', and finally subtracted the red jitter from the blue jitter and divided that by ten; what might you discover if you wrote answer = -0.013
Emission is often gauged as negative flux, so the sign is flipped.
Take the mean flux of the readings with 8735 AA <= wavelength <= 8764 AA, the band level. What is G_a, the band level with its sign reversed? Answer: -8.23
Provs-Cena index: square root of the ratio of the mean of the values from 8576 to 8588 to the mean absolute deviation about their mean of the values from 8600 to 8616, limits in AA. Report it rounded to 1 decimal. 7.5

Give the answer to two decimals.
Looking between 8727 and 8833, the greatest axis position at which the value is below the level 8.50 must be 8818.30 AA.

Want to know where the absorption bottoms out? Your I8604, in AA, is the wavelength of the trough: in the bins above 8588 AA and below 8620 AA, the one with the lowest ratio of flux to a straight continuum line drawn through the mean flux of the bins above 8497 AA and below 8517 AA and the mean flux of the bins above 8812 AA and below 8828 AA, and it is 8605.68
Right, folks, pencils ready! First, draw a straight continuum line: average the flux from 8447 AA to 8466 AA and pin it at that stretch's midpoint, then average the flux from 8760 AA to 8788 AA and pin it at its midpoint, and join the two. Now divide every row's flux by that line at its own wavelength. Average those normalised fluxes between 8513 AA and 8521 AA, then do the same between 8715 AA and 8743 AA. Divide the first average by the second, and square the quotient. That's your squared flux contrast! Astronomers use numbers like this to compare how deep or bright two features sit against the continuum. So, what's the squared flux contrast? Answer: 1.12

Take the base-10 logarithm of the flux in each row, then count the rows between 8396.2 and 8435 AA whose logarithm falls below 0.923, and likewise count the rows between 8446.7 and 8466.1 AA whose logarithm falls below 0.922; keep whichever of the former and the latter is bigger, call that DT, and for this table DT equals 10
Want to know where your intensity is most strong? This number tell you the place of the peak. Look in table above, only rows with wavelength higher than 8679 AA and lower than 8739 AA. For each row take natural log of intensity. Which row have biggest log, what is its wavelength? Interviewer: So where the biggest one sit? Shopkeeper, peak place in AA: 8681.31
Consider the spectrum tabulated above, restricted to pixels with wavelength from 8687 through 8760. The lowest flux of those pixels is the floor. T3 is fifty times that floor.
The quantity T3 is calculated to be 405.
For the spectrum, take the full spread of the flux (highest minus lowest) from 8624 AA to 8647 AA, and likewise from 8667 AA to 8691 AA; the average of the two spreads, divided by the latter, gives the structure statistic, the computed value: 2.5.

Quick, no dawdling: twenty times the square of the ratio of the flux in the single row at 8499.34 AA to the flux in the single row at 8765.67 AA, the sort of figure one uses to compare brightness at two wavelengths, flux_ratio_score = 20.2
